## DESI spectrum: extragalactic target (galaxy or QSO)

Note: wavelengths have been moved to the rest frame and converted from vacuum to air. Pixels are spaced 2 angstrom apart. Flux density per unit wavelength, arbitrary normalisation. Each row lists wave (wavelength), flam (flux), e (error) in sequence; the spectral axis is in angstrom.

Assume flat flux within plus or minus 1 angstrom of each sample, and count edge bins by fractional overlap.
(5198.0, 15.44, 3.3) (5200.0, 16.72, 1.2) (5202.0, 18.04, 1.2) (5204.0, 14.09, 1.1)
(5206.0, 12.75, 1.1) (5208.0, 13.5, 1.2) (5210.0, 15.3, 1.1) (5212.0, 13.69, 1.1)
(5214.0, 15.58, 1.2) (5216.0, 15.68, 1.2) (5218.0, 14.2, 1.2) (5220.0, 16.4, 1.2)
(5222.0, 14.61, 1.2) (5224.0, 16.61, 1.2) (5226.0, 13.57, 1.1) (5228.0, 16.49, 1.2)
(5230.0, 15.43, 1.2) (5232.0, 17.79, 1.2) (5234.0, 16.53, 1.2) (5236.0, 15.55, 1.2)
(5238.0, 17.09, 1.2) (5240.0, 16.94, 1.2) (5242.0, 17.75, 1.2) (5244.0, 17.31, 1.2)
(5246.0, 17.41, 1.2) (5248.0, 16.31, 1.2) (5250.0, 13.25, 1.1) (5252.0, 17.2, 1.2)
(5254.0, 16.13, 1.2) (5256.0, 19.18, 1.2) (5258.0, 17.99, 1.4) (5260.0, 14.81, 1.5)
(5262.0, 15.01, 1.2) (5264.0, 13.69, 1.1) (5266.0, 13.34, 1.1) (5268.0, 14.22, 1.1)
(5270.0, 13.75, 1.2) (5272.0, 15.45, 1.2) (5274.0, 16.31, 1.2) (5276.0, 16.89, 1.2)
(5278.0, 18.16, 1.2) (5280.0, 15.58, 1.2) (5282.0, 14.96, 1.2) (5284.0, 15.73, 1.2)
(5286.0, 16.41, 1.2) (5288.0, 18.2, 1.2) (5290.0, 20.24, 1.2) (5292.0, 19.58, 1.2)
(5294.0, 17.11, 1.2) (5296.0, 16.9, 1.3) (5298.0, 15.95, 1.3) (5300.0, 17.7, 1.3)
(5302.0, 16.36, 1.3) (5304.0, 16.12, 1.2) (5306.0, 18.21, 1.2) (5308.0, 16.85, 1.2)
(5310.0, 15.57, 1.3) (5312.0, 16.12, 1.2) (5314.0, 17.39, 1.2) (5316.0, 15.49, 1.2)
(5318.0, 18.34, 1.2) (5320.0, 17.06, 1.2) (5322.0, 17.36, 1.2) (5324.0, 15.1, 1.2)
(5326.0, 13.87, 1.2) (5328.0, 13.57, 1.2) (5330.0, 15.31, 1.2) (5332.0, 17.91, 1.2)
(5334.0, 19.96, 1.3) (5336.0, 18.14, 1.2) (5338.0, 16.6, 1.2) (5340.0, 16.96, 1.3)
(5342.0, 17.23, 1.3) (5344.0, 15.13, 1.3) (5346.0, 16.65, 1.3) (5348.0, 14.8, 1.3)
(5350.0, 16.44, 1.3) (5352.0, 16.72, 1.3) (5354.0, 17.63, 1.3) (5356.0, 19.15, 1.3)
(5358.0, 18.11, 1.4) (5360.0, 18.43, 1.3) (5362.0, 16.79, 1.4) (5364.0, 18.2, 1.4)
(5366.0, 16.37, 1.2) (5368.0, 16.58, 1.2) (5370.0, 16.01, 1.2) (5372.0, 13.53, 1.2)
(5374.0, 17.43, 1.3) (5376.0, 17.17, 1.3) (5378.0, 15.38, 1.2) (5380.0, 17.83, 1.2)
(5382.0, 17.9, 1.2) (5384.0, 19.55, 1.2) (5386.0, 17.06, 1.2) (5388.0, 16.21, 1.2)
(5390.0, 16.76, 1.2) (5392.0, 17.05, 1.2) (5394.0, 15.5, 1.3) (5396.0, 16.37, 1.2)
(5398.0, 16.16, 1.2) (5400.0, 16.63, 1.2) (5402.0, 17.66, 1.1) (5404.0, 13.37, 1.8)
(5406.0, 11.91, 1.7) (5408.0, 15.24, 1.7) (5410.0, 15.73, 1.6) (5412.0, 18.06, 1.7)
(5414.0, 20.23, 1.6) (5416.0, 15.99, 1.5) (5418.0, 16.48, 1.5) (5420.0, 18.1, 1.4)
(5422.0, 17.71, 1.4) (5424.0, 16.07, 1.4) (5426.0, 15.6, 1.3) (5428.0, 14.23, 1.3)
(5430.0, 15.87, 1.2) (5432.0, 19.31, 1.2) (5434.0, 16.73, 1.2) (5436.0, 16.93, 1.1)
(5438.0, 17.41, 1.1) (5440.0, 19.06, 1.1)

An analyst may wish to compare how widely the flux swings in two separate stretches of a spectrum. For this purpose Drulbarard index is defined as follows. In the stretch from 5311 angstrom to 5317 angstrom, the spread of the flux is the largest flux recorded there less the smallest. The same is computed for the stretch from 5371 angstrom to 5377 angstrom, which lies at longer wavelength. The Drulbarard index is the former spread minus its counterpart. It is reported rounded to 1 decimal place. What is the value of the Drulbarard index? -2.0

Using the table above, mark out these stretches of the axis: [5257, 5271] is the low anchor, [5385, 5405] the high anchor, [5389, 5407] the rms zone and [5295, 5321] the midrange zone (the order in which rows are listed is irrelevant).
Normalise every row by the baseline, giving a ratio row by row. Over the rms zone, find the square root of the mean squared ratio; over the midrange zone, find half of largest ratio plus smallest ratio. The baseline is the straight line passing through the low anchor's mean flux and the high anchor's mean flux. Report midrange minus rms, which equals 0.14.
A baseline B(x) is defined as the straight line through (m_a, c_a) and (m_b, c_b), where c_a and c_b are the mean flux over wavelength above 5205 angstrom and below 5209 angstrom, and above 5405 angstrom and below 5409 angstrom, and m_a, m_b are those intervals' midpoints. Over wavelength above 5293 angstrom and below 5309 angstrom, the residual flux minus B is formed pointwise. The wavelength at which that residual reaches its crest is 5306.0 angstrom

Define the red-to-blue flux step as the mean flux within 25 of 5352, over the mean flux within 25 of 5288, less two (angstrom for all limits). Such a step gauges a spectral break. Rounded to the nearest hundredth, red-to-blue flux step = -0.97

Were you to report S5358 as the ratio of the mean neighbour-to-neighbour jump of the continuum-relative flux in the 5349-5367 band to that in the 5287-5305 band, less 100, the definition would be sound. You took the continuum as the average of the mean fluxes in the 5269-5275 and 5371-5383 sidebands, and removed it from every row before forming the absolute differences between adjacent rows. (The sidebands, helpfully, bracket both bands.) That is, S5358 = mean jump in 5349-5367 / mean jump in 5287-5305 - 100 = -99.07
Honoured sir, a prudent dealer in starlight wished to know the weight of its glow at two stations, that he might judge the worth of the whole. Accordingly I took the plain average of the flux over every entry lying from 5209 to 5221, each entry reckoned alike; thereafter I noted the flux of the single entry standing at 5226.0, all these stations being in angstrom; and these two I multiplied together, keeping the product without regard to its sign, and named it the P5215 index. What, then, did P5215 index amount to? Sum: 205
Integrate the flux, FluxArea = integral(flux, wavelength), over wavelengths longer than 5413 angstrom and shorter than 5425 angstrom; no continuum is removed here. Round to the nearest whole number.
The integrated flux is 209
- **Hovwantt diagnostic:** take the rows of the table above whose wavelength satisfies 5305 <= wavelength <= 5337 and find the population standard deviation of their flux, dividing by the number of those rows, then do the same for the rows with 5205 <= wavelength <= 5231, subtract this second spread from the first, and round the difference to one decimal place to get 0.5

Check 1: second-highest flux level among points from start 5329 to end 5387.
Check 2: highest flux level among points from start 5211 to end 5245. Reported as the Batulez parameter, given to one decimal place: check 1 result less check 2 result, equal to 1.8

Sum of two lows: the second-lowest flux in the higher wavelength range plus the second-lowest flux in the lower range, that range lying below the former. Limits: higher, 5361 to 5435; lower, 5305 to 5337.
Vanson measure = 27.2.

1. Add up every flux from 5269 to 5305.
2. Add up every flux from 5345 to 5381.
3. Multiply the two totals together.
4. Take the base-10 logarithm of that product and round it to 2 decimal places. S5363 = 4.96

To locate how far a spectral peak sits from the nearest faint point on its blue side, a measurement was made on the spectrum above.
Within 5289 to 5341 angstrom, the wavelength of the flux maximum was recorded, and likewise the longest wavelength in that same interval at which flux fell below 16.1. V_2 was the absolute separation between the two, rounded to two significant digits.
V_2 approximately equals 40 angstrom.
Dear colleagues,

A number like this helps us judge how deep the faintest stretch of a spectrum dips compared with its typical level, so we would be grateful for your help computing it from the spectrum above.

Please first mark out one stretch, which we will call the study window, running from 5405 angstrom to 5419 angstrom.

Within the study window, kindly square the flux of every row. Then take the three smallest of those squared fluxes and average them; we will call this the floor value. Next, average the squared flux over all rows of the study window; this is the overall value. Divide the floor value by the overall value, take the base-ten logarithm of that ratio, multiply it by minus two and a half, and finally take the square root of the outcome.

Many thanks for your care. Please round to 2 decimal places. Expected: 0.53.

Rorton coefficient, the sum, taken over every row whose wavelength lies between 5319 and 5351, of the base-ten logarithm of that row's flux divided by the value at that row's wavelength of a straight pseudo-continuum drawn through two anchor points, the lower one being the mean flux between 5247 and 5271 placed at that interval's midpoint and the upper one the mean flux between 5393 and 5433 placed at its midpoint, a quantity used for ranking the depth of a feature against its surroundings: 0.19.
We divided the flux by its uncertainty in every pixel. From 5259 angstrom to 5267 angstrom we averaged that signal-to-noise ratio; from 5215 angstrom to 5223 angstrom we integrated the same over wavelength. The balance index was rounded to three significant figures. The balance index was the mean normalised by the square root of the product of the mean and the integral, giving 0.340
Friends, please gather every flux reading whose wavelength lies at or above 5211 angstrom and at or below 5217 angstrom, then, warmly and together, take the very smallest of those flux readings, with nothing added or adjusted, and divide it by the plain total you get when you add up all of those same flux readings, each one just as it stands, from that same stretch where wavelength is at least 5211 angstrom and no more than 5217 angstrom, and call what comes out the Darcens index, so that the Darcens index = 0.305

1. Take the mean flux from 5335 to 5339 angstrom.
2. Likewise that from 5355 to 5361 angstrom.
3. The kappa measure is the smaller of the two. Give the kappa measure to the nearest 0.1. 17.4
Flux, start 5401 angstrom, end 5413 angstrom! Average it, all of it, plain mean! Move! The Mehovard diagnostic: 15.3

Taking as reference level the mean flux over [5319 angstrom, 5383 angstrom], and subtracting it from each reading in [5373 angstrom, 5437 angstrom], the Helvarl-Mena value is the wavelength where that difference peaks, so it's 5414.0 angstrom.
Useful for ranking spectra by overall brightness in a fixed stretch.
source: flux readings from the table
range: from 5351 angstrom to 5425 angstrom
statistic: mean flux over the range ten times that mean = 168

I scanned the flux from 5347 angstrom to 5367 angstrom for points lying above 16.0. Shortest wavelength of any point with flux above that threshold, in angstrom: 5350.0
